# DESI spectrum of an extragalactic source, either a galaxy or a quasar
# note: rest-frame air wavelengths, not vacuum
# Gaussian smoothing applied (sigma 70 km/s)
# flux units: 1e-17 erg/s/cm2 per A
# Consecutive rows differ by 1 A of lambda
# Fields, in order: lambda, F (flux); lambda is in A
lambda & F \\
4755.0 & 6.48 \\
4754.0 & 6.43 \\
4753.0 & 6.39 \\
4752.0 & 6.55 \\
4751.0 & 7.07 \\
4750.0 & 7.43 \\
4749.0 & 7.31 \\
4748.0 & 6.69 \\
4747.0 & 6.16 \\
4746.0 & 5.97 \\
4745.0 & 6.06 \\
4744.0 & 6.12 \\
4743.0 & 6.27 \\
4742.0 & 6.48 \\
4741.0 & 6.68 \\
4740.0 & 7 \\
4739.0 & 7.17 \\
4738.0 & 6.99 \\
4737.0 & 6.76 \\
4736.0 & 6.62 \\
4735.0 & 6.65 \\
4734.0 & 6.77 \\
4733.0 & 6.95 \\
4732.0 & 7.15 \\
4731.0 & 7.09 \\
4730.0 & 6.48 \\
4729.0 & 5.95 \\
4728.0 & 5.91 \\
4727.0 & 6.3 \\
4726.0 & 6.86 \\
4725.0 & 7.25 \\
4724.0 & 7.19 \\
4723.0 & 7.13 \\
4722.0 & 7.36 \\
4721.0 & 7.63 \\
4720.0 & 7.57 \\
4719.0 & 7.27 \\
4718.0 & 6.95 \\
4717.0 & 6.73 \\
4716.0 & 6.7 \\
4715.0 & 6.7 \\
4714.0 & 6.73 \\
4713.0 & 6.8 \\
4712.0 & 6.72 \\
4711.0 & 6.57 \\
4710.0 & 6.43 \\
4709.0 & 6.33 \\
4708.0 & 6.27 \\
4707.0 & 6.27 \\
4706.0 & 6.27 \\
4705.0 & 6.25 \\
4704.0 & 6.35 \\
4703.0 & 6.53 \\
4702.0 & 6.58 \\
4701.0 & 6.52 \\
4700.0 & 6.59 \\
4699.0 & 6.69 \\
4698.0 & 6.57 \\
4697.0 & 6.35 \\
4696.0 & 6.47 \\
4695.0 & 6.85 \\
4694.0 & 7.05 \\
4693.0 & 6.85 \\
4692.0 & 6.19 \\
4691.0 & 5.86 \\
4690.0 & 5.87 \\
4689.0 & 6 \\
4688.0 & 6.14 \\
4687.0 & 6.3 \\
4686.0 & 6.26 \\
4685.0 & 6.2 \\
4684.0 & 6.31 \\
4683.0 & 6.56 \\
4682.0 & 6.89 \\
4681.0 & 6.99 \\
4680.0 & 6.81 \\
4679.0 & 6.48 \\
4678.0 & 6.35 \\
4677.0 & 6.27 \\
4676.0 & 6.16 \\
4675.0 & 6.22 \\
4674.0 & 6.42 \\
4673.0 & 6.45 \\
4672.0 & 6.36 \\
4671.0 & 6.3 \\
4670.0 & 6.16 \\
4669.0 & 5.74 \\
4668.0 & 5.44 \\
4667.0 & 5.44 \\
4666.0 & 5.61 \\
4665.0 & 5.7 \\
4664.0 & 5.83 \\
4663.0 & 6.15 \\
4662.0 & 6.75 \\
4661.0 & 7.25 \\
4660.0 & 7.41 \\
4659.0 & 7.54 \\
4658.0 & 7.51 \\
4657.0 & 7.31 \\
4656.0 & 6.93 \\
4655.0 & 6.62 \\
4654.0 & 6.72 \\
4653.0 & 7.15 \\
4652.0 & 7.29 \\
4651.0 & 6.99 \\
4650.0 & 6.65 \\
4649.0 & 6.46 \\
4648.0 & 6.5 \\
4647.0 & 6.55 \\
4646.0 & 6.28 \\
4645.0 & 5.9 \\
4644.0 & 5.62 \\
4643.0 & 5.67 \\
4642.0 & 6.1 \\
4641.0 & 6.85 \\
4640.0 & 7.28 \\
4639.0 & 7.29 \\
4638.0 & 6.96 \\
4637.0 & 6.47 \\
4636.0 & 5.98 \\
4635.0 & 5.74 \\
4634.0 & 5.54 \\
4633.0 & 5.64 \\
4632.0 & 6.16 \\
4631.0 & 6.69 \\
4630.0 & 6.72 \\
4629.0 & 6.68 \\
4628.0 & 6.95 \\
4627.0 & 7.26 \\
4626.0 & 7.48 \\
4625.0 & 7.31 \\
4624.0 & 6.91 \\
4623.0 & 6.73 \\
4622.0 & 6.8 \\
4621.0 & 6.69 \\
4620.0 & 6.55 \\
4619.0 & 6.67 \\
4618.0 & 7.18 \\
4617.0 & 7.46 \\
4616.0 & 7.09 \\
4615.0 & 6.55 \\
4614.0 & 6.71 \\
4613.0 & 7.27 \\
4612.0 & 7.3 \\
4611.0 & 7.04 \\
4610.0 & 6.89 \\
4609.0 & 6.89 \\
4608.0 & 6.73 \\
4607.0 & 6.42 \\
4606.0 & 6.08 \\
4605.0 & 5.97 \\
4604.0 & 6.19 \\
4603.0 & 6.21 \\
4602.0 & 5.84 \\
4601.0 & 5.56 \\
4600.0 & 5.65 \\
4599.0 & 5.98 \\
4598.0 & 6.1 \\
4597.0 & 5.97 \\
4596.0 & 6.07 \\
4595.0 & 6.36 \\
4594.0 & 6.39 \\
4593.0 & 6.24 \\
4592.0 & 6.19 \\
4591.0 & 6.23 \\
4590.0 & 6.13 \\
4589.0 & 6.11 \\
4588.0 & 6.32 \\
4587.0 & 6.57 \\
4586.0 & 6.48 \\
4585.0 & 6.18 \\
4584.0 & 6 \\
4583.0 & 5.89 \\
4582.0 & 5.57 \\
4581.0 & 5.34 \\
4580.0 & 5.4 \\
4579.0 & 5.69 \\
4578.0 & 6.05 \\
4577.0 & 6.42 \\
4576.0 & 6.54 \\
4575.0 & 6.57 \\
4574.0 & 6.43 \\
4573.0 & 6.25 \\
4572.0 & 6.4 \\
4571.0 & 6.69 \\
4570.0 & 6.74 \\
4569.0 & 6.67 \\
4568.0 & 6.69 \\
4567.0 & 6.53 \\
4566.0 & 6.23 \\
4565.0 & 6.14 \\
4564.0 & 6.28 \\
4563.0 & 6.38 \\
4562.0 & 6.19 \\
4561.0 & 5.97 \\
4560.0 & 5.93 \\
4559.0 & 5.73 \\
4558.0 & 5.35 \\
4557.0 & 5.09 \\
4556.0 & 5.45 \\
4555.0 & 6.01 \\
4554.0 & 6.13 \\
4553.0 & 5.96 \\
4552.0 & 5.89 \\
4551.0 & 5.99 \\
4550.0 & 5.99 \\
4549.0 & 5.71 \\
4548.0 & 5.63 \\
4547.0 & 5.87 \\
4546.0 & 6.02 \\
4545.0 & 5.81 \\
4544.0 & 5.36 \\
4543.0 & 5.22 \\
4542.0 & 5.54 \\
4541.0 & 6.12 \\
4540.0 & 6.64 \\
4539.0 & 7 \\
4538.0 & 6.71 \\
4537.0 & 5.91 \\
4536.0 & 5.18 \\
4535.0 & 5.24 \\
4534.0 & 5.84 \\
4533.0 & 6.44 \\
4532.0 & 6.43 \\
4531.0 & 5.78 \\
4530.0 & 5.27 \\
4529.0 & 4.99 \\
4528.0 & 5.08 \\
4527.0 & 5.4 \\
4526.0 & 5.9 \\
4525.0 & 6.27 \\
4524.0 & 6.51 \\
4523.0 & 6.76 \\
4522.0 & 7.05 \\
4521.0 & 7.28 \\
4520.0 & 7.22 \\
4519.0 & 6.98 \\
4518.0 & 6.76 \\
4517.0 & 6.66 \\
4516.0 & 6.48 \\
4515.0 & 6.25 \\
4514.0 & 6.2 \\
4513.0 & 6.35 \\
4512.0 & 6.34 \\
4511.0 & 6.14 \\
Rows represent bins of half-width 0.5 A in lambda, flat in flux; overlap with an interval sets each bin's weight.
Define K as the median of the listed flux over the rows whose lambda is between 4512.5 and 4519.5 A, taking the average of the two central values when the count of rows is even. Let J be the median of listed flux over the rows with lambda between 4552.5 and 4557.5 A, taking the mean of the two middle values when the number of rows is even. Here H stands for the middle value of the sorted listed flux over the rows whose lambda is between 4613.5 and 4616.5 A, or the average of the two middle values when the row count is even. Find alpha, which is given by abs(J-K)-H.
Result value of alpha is -6.19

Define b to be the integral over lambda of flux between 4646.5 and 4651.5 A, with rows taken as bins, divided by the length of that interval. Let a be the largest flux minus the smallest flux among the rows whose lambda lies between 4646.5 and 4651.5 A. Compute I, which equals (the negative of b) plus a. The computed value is -6.1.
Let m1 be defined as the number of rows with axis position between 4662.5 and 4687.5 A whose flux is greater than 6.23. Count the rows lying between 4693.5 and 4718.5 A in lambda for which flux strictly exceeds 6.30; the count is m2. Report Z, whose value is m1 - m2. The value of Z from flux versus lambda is -7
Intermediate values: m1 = 14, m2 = 21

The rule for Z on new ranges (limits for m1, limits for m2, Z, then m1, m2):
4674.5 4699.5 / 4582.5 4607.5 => 11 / 17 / 6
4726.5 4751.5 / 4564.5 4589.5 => 6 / 19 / 13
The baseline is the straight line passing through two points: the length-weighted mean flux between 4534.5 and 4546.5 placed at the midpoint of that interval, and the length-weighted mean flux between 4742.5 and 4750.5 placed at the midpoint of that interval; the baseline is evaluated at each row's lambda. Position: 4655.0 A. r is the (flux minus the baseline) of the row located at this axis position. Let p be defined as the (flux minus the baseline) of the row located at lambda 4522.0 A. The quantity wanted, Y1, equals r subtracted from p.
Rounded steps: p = 1.2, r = 0.4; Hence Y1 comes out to 0.8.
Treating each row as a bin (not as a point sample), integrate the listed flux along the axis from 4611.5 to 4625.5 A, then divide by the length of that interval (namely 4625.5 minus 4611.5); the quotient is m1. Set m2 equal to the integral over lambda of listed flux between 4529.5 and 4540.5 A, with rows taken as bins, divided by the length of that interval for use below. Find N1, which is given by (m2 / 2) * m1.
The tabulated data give 21.0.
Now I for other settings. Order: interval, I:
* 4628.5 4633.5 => -5.3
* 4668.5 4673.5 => -5.5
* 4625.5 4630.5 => -6.2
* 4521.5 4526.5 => -5.3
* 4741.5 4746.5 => -5.7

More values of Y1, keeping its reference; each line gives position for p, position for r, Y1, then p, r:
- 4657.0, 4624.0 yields 0.3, 1.1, 0.8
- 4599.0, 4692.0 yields 0.1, -0.1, -0.2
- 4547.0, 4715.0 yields -0.3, 0.0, 0.3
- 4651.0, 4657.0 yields -0.3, 0.8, 1.1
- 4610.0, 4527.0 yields 1.2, 0.8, -0.5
